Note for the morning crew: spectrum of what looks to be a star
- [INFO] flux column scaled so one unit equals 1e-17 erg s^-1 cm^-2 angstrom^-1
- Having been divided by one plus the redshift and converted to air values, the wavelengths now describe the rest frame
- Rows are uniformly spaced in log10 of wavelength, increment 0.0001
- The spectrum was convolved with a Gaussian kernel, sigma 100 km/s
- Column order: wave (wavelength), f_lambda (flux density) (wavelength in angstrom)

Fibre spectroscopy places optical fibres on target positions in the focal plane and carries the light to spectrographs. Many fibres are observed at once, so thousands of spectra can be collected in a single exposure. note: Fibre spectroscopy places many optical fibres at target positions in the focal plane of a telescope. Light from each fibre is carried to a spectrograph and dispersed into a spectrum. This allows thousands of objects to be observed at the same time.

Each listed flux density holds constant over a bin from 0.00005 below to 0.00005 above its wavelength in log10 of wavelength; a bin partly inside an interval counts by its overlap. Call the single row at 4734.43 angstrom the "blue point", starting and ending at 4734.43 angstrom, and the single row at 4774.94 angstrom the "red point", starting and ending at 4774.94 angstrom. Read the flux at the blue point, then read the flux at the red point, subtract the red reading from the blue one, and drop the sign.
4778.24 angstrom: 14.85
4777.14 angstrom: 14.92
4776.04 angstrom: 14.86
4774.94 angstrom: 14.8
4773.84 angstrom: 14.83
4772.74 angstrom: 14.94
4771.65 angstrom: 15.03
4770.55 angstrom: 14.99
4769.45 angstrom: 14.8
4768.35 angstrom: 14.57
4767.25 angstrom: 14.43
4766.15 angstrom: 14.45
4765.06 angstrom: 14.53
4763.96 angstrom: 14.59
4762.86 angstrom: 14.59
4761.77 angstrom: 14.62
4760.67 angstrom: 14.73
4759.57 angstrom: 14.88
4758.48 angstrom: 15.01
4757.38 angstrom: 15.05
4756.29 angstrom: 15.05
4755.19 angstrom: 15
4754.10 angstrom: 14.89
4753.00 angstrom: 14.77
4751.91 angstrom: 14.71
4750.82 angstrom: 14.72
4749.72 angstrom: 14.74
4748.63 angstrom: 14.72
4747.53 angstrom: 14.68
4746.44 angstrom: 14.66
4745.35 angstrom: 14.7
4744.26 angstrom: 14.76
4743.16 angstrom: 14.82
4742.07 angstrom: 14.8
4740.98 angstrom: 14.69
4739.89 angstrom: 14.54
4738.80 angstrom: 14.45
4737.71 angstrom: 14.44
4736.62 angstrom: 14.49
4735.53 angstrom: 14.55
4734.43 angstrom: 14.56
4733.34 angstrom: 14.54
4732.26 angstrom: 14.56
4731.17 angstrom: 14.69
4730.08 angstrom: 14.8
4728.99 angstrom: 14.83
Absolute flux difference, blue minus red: 0.24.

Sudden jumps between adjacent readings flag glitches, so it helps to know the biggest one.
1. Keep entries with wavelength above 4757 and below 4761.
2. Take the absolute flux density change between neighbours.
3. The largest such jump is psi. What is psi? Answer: 0.15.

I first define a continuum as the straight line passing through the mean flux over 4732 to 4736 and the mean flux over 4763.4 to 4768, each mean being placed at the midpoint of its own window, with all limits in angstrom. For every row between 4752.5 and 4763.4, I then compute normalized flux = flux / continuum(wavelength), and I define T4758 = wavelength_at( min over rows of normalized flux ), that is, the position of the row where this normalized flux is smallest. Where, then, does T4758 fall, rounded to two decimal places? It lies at 4762.86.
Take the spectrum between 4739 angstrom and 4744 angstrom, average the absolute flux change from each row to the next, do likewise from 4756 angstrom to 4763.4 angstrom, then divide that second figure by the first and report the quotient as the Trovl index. 0.82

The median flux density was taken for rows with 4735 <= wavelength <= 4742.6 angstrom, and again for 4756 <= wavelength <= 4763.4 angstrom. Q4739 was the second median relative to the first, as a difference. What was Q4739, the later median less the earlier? 0.3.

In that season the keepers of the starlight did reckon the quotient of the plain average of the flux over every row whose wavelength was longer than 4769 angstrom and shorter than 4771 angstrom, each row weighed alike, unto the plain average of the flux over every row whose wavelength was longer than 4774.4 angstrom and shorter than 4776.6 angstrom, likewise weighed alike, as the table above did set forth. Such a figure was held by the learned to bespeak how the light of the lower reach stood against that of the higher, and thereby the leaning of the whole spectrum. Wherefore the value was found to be 1.00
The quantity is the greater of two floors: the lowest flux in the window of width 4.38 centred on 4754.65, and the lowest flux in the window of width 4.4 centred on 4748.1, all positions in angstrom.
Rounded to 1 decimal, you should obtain 14.8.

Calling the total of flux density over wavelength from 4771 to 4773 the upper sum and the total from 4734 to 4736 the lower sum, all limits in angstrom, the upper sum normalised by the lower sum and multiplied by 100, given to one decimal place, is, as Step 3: 103.0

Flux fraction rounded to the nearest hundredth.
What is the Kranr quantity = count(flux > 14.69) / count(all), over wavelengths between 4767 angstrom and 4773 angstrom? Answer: 0.67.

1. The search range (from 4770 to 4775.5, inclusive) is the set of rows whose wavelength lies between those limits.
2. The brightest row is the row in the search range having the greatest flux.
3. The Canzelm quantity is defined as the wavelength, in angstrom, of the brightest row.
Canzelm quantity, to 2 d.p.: 4771.65 angstrom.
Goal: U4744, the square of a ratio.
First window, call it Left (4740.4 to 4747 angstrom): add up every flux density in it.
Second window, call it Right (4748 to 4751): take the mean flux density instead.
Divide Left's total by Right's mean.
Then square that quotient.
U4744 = 36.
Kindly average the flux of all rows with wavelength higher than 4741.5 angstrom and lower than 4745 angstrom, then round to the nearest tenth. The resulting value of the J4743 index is 14.8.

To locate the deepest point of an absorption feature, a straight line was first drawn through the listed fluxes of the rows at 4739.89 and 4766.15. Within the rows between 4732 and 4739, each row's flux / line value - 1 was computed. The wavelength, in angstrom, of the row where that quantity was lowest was 4737.71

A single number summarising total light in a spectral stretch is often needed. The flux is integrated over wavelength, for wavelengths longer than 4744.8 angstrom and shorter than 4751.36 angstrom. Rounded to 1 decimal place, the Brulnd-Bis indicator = 96.4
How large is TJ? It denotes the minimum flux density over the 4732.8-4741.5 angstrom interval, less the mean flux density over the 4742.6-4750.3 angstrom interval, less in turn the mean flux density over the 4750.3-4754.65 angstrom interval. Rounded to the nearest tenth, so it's -15.1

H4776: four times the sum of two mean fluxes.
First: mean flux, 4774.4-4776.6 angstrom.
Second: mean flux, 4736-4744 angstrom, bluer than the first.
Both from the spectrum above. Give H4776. 118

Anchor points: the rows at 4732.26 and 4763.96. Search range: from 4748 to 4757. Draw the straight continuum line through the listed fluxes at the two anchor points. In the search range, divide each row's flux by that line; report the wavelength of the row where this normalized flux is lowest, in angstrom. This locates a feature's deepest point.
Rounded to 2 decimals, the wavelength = 4751.91 angstrom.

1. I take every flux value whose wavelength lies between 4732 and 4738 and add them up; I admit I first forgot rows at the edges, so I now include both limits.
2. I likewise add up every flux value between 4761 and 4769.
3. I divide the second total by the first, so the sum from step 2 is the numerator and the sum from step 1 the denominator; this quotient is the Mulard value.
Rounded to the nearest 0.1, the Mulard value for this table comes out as 1.2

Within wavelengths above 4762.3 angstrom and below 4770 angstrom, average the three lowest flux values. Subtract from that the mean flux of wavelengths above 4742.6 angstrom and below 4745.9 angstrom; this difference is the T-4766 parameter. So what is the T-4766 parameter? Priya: -0.29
